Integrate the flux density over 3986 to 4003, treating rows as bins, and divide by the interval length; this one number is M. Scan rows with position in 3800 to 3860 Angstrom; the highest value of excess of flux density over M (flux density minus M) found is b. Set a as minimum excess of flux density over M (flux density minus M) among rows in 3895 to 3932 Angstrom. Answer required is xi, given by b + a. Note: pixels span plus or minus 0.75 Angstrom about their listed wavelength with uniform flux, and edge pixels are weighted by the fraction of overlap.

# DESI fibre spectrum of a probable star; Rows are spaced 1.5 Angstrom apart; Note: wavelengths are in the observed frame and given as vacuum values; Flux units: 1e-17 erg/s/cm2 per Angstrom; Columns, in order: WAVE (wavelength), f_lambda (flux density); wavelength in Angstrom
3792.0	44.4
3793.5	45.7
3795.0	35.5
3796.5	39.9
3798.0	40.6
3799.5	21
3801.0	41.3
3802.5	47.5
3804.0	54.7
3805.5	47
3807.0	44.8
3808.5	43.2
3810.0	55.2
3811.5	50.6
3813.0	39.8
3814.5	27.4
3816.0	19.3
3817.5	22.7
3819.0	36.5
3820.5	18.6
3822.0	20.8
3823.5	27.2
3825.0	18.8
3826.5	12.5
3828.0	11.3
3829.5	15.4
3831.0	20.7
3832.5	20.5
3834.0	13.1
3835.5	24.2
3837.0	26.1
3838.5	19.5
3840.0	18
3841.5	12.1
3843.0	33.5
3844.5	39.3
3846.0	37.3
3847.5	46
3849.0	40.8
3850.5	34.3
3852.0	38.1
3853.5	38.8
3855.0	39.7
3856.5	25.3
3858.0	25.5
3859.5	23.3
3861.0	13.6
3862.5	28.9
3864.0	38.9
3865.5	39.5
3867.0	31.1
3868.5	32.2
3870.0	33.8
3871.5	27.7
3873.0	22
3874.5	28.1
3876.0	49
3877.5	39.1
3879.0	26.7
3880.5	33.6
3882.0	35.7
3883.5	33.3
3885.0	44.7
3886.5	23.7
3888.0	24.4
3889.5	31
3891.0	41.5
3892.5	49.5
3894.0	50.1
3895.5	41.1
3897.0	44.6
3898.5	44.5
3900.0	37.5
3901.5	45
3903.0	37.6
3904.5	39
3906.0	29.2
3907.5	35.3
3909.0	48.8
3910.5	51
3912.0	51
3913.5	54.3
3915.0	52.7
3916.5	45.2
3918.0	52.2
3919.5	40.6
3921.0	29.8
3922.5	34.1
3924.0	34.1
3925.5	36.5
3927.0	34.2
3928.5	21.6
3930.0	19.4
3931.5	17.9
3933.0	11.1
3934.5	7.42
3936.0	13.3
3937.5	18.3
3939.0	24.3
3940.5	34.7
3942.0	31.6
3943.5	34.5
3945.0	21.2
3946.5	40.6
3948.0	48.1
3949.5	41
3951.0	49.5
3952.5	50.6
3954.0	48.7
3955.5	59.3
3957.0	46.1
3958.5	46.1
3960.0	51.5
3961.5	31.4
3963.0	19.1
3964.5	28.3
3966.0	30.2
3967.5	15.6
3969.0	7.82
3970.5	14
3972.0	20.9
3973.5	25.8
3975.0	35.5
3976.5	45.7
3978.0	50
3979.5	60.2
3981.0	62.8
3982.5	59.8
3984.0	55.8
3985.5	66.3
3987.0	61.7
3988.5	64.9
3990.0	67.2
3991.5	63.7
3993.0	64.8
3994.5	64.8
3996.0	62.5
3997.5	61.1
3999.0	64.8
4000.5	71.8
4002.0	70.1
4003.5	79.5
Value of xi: -58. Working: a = -48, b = -10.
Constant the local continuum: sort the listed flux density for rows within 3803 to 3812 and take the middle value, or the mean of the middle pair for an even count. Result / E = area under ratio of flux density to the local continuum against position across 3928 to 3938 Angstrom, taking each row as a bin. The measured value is 3.15 Angstrom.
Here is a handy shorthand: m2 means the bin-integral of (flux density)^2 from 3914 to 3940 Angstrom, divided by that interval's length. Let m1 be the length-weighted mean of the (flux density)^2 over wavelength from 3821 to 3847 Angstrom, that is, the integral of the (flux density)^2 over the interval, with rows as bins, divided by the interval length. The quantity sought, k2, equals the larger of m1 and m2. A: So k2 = 1041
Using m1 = 557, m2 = 1041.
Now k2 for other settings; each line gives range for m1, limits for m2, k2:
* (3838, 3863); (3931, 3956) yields 1281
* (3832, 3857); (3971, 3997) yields 3182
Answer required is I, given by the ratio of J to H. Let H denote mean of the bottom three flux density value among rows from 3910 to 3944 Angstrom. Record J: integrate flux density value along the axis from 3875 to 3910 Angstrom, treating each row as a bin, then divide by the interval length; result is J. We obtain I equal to 3.6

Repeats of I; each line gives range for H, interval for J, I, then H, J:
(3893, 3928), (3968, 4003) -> 1.7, 31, 53.1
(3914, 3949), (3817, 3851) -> 2.3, 11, 24.7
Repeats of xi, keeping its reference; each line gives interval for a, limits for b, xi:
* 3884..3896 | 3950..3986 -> -41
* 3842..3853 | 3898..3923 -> -43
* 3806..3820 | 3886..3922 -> -57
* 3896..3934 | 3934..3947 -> -79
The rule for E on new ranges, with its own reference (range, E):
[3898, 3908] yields 7.83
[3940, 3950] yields 7.35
